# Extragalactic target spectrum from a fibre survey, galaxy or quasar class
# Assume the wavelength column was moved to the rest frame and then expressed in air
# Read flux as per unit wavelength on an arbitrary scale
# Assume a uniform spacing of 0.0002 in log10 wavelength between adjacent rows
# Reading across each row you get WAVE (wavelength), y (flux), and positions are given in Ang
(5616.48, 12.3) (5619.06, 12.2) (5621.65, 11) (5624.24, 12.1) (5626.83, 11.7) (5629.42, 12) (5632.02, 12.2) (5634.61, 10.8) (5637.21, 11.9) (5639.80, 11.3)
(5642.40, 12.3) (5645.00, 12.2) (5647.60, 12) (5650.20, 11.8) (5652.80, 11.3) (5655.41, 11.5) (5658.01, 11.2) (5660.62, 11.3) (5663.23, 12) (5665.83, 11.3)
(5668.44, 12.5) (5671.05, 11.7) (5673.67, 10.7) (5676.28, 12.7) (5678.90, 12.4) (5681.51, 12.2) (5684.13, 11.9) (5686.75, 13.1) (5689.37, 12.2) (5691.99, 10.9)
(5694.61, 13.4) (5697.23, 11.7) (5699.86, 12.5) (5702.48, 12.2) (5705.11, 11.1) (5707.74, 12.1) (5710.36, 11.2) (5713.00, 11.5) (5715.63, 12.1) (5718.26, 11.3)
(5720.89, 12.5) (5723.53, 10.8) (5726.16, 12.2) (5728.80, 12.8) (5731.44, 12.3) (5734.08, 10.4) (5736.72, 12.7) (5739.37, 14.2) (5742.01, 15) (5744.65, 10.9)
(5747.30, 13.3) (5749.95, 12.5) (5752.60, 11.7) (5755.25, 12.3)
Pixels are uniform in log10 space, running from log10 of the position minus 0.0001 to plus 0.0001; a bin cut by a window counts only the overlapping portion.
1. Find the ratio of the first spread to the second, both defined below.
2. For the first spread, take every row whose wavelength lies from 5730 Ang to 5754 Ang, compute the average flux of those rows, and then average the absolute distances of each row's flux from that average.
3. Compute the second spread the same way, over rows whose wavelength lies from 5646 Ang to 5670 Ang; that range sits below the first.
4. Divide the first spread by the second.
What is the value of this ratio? 3.0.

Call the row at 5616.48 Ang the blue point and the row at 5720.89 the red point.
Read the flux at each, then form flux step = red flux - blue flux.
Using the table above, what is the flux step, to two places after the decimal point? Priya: 0.20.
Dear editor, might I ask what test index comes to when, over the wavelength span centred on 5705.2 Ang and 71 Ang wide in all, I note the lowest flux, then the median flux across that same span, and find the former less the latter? -1.8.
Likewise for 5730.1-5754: -2.1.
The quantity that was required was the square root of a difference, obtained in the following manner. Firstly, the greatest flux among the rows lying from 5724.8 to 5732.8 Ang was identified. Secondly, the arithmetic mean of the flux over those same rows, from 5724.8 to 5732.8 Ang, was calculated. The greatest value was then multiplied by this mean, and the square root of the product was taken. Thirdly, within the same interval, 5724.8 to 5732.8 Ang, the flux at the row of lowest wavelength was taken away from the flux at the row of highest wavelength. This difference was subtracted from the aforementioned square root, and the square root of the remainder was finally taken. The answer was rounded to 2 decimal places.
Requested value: 3.54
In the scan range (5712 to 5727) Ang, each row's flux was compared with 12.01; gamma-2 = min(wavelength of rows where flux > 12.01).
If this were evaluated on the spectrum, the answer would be 5715.63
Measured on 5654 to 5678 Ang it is 5668.44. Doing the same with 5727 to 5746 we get 5728.80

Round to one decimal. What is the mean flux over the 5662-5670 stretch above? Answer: 11.9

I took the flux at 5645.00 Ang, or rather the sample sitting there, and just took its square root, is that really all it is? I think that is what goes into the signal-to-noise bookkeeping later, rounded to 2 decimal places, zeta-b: 3.49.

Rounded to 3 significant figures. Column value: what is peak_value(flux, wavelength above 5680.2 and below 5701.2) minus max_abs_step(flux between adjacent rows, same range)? 10.9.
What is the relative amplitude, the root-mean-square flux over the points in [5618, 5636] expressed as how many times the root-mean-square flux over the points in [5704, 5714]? 1.02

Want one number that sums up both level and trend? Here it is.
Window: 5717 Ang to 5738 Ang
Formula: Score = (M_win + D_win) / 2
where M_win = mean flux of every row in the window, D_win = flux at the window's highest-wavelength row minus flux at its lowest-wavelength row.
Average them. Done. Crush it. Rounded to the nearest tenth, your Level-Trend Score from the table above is 6.6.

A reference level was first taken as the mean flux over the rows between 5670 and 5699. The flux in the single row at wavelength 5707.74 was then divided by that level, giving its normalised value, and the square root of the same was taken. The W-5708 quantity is 1.00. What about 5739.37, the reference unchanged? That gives 1.08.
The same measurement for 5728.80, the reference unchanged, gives 1.03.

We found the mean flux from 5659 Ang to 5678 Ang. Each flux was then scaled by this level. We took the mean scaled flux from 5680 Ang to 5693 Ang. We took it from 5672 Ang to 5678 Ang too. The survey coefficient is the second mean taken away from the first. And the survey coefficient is 0.031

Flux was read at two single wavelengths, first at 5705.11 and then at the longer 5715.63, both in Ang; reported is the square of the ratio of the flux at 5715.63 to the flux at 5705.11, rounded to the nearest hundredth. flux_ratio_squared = 1.19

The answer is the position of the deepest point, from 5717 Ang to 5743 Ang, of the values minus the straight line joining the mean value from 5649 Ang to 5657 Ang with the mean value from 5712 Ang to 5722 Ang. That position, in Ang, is 5734.08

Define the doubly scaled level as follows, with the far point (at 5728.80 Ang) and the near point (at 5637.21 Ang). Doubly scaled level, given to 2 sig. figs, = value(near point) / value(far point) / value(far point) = 0.073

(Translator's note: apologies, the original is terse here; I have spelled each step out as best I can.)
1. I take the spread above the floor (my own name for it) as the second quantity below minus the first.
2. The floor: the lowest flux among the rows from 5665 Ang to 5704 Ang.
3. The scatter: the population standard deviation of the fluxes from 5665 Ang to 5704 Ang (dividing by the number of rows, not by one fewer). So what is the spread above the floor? -10.0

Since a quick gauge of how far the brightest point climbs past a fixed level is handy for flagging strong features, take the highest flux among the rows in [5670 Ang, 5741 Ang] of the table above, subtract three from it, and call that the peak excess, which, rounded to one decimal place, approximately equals 11.2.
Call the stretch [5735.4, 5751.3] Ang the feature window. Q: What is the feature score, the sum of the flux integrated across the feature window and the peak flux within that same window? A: 223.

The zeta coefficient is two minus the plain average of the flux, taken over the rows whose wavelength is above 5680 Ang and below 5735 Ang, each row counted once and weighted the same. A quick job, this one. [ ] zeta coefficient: -9.9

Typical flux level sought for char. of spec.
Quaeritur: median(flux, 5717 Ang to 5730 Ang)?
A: 12.2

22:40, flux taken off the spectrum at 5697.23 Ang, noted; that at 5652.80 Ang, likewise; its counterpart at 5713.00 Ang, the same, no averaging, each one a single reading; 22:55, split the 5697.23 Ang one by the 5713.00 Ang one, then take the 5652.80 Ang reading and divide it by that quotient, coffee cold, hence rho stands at 11.1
